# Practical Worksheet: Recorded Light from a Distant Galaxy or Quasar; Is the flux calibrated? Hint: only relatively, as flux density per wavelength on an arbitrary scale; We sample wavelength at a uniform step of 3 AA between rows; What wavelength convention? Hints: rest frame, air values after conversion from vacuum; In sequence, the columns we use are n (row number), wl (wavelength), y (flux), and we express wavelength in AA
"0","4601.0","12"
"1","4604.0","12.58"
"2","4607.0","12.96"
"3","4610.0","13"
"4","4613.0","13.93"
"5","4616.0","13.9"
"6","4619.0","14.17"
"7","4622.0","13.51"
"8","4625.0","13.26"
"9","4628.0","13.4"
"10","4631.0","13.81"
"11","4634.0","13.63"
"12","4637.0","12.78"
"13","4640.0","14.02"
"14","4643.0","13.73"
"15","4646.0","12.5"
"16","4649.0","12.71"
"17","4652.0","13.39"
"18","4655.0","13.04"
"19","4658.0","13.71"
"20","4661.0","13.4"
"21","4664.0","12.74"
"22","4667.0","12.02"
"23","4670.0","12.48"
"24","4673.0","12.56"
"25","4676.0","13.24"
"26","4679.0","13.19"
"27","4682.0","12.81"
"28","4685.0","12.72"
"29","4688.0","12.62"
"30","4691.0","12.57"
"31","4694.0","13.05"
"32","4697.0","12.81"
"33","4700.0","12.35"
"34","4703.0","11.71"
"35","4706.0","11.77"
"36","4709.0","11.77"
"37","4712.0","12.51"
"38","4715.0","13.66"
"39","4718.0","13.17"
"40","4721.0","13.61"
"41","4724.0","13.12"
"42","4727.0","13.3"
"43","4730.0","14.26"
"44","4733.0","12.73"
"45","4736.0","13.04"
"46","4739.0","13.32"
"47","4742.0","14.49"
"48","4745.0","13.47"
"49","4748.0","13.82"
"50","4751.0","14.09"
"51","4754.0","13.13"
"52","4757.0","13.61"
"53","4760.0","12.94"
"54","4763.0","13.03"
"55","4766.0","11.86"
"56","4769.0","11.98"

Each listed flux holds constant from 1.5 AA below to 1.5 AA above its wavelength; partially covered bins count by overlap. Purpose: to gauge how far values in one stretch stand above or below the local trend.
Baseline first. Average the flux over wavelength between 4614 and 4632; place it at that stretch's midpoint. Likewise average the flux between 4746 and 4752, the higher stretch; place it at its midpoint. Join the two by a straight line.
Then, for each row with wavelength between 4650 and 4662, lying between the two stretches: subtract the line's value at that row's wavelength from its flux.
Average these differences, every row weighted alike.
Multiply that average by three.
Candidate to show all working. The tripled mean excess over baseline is -1.1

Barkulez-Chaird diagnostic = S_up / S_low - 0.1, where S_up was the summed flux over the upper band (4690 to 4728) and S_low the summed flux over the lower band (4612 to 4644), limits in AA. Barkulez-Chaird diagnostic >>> 1.0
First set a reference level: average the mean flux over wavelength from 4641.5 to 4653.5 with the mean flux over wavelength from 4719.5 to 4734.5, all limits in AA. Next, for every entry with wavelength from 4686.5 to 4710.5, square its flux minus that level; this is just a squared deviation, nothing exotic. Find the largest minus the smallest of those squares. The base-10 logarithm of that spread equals 0.36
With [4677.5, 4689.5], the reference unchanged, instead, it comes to -0.41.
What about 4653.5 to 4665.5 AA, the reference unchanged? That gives -0.64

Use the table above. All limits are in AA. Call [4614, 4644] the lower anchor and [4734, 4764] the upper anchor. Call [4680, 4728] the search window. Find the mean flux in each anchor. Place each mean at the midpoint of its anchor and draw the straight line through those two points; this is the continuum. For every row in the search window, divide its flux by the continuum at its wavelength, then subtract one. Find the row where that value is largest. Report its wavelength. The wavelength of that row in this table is 4715.0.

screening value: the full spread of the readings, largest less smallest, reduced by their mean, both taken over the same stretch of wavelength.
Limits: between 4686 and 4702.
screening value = -12.0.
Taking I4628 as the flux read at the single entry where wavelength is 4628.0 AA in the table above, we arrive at 13.4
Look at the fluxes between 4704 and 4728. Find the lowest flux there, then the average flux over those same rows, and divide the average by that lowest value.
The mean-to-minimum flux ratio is 1.09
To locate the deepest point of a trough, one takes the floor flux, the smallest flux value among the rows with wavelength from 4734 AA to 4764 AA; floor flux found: 12.94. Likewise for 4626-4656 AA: 12.5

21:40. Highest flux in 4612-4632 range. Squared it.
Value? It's 201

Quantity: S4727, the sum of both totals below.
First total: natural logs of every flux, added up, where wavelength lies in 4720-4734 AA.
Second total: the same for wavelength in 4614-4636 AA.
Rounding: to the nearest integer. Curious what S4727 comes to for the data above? 31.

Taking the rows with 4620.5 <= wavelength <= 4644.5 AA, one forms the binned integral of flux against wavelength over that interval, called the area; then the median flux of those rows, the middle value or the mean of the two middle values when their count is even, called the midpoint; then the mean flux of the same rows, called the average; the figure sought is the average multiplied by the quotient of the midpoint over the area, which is 0.565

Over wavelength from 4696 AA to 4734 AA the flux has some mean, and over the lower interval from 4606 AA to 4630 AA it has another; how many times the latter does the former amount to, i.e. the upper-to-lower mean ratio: 0.95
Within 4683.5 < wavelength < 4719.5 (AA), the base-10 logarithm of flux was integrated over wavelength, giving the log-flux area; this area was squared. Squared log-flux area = 1564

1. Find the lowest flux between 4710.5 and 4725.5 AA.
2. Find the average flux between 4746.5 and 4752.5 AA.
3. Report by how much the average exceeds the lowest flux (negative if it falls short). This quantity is 1.4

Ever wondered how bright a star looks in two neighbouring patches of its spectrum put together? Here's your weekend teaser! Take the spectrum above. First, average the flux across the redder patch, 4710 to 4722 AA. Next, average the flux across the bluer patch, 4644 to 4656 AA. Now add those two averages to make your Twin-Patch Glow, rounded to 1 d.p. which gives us 26.1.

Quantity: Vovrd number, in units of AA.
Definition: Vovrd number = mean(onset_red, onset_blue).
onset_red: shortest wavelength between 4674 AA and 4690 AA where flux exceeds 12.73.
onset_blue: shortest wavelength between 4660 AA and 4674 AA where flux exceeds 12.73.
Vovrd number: 4668.5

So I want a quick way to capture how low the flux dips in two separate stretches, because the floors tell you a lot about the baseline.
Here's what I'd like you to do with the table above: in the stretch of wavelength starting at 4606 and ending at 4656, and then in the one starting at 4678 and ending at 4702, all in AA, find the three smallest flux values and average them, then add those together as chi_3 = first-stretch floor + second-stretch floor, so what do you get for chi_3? 25.2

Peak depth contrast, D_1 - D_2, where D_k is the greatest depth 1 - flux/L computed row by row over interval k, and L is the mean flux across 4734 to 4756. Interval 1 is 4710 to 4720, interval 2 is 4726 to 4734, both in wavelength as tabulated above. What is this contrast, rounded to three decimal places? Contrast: 0.016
